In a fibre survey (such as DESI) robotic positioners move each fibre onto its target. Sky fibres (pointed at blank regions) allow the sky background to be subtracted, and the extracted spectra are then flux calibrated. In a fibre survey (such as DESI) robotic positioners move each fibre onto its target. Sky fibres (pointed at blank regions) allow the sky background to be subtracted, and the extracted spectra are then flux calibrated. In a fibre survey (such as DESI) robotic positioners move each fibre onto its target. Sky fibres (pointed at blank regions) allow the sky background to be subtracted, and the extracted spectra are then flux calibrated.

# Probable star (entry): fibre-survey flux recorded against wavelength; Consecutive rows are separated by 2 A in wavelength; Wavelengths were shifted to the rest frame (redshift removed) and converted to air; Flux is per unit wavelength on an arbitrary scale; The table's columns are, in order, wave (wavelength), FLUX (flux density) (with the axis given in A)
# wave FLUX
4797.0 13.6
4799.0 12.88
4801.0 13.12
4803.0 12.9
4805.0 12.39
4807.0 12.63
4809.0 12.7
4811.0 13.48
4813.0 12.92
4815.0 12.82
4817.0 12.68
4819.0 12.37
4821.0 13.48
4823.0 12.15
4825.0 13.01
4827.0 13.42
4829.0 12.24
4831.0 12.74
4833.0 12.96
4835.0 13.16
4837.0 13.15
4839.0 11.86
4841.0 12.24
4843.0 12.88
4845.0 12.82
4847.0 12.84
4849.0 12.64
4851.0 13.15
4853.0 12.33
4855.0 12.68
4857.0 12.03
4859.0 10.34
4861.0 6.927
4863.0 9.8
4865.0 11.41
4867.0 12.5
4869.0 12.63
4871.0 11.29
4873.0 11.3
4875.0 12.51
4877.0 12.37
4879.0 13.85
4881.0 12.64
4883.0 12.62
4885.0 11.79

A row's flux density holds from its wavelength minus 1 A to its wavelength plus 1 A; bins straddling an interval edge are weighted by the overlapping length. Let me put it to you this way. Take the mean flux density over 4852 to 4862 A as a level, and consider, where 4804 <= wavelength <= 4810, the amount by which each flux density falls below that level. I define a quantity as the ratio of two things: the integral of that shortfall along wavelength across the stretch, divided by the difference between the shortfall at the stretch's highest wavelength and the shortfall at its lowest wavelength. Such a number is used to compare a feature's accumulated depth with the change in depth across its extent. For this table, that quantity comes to 33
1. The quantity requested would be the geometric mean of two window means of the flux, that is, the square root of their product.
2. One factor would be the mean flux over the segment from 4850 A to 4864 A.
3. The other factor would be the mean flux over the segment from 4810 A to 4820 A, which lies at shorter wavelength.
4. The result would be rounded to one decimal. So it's 11.9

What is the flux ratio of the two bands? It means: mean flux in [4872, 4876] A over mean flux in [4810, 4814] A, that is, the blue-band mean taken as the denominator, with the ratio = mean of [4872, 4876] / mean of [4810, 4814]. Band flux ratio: 0.90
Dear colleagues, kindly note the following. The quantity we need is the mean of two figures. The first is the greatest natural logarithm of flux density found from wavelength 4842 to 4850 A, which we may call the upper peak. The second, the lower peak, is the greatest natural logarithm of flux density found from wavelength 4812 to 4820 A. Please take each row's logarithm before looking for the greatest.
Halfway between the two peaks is 2.557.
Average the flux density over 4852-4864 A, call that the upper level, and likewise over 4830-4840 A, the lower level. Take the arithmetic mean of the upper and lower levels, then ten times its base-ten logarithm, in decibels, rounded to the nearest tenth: 10.7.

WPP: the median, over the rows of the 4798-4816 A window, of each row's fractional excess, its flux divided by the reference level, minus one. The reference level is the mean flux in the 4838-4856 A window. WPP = 0.022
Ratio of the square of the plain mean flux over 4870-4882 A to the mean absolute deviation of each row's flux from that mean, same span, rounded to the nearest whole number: 221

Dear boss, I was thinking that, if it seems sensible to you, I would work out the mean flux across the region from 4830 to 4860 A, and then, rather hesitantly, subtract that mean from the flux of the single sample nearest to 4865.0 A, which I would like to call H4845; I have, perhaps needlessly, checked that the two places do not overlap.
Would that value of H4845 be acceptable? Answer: -1.1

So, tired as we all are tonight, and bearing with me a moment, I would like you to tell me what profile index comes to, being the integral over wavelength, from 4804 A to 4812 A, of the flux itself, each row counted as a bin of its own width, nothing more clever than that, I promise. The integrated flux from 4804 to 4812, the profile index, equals 102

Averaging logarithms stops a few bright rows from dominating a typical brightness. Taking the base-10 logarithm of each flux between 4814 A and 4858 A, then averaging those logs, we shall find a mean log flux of 1.10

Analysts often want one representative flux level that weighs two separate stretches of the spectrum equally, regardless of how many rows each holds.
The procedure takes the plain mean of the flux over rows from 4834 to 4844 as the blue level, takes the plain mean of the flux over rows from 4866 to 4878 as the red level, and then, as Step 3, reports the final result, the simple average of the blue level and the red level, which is 12.4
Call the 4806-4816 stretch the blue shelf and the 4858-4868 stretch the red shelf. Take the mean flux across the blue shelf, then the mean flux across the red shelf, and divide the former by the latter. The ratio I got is 1.27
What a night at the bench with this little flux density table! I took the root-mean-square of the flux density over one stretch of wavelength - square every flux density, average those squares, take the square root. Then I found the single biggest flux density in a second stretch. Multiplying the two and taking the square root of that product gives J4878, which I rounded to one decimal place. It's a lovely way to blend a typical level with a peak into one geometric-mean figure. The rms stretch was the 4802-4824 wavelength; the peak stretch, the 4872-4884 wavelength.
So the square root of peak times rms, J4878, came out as 13.3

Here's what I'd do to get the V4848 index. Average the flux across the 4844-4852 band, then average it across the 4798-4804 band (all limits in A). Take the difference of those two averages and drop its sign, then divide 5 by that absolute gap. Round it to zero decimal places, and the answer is 48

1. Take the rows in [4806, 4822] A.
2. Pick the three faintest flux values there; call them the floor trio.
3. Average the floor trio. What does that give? 12.6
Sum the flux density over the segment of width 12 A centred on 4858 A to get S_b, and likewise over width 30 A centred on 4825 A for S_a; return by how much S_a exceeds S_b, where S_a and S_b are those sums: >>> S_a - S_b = 128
